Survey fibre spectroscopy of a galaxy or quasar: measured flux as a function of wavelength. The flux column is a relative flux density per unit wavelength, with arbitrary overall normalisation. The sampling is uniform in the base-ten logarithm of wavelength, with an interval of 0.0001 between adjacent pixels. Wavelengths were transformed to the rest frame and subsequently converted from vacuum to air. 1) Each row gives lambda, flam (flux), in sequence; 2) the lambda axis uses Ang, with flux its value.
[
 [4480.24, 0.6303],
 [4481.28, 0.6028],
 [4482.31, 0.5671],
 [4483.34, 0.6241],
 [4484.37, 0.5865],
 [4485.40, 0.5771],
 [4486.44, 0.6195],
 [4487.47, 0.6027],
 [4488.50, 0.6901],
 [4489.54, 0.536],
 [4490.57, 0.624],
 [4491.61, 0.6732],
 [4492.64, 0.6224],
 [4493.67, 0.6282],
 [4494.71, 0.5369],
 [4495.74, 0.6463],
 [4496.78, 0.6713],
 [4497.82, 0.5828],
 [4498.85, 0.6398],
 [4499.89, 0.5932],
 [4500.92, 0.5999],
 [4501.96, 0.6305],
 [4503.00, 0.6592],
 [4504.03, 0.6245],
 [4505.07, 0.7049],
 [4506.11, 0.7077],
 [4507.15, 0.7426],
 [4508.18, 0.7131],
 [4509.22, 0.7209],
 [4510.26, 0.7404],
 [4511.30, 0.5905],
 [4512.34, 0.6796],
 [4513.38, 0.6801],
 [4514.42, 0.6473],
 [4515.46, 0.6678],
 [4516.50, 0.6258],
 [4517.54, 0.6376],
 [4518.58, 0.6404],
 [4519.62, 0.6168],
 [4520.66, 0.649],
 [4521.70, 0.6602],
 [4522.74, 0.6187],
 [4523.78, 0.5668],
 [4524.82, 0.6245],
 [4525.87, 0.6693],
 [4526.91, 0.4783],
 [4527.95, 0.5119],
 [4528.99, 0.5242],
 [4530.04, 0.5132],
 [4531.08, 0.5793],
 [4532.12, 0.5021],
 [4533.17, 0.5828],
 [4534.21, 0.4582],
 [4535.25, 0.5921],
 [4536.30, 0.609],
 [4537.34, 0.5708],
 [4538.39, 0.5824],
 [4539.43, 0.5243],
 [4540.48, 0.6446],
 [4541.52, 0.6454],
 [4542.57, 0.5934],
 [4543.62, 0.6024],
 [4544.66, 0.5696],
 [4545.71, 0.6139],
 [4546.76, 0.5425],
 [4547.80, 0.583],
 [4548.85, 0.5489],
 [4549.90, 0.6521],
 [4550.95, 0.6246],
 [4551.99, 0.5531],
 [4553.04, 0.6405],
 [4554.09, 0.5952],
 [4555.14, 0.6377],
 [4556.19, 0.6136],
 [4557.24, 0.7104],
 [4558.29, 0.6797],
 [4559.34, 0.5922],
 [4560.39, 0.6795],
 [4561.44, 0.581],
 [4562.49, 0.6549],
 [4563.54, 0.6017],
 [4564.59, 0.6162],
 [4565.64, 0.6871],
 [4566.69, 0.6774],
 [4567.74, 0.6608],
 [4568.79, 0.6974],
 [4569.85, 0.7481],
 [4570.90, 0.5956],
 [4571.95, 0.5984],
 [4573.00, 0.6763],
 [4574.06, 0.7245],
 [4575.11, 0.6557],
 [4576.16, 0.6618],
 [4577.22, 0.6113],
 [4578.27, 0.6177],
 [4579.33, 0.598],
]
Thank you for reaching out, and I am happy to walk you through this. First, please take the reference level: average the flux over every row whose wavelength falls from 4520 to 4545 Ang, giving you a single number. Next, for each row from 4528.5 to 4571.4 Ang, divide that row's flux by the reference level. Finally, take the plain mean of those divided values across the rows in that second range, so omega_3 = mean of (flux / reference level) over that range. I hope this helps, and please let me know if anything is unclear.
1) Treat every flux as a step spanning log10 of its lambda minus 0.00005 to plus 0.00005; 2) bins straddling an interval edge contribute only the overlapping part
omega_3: 1.05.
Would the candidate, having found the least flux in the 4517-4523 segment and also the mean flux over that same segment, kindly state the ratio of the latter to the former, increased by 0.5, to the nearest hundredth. 1.53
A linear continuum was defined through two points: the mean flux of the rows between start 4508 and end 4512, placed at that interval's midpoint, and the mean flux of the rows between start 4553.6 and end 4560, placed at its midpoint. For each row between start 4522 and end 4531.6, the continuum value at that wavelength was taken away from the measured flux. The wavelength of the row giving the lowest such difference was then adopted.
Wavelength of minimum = 4526.91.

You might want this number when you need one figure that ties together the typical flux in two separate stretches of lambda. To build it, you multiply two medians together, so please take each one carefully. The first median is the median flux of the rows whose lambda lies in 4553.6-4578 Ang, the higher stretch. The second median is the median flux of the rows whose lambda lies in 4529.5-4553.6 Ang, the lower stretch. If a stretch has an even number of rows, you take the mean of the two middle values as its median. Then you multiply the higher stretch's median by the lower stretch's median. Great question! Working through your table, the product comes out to 0.382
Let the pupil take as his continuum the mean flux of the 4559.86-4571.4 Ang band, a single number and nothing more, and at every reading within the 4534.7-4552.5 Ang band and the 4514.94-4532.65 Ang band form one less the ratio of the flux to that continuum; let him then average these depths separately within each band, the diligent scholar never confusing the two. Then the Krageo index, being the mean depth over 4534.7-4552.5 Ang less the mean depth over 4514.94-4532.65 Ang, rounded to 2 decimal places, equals 0.00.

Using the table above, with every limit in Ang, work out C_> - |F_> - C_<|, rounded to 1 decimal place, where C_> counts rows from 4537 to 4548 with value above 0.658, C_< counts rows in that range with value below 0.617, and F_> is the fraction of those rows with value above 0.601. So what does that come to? -8.6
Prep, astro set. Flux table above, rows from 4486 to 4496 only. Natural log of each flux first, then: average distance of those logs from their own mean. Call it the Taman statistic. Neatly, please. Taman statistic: 0.060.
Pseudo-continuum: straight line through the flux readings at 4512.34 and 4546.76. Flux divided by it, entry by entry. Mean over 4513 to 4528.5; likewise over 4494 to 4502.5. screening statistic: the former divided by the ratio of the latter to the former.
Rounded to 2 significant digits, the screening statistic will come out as 1.1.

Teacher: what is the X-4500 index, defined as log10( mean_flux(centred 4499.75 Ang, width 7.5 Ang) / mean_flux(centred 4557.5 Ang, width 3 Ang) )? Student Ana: -0.029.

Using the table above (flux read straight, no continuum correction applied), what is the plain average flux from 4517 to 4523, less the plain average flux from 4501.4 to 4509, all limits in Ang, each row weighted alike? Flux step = -0.046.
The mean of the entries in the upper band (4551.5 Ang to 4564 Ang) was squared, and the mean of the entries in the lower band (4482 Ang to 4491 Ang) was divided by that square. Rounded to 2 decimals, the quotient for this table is 1.53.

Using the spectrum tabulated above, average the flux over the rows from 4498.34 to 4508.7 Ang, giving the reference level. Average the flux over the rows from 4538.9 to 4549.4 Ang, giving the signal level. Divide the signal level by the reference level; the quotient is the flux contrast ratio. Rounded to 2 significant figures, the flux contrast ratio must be 0.89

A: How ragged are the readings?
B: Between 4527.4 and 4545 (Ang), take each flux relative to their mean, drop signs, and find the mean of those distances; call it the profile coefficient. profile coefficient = 0.042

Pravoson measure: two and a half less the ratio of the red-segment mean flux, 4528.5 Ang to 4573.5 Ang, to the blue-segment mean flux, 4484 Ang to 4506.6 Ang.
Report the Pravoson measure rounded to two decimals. 1.53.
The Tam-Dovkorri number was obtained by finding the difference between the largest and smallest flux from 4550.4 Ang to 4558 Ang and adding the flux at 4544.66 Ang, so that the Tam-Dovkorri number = 0.727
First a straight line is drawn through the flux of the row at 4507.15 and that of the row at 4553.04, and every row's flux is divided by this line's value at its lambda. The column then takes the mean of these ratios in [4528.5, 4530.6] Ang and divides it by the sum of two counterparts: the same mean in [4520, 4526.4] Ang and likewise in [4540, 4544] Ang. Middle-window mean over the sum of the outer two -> 0.410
